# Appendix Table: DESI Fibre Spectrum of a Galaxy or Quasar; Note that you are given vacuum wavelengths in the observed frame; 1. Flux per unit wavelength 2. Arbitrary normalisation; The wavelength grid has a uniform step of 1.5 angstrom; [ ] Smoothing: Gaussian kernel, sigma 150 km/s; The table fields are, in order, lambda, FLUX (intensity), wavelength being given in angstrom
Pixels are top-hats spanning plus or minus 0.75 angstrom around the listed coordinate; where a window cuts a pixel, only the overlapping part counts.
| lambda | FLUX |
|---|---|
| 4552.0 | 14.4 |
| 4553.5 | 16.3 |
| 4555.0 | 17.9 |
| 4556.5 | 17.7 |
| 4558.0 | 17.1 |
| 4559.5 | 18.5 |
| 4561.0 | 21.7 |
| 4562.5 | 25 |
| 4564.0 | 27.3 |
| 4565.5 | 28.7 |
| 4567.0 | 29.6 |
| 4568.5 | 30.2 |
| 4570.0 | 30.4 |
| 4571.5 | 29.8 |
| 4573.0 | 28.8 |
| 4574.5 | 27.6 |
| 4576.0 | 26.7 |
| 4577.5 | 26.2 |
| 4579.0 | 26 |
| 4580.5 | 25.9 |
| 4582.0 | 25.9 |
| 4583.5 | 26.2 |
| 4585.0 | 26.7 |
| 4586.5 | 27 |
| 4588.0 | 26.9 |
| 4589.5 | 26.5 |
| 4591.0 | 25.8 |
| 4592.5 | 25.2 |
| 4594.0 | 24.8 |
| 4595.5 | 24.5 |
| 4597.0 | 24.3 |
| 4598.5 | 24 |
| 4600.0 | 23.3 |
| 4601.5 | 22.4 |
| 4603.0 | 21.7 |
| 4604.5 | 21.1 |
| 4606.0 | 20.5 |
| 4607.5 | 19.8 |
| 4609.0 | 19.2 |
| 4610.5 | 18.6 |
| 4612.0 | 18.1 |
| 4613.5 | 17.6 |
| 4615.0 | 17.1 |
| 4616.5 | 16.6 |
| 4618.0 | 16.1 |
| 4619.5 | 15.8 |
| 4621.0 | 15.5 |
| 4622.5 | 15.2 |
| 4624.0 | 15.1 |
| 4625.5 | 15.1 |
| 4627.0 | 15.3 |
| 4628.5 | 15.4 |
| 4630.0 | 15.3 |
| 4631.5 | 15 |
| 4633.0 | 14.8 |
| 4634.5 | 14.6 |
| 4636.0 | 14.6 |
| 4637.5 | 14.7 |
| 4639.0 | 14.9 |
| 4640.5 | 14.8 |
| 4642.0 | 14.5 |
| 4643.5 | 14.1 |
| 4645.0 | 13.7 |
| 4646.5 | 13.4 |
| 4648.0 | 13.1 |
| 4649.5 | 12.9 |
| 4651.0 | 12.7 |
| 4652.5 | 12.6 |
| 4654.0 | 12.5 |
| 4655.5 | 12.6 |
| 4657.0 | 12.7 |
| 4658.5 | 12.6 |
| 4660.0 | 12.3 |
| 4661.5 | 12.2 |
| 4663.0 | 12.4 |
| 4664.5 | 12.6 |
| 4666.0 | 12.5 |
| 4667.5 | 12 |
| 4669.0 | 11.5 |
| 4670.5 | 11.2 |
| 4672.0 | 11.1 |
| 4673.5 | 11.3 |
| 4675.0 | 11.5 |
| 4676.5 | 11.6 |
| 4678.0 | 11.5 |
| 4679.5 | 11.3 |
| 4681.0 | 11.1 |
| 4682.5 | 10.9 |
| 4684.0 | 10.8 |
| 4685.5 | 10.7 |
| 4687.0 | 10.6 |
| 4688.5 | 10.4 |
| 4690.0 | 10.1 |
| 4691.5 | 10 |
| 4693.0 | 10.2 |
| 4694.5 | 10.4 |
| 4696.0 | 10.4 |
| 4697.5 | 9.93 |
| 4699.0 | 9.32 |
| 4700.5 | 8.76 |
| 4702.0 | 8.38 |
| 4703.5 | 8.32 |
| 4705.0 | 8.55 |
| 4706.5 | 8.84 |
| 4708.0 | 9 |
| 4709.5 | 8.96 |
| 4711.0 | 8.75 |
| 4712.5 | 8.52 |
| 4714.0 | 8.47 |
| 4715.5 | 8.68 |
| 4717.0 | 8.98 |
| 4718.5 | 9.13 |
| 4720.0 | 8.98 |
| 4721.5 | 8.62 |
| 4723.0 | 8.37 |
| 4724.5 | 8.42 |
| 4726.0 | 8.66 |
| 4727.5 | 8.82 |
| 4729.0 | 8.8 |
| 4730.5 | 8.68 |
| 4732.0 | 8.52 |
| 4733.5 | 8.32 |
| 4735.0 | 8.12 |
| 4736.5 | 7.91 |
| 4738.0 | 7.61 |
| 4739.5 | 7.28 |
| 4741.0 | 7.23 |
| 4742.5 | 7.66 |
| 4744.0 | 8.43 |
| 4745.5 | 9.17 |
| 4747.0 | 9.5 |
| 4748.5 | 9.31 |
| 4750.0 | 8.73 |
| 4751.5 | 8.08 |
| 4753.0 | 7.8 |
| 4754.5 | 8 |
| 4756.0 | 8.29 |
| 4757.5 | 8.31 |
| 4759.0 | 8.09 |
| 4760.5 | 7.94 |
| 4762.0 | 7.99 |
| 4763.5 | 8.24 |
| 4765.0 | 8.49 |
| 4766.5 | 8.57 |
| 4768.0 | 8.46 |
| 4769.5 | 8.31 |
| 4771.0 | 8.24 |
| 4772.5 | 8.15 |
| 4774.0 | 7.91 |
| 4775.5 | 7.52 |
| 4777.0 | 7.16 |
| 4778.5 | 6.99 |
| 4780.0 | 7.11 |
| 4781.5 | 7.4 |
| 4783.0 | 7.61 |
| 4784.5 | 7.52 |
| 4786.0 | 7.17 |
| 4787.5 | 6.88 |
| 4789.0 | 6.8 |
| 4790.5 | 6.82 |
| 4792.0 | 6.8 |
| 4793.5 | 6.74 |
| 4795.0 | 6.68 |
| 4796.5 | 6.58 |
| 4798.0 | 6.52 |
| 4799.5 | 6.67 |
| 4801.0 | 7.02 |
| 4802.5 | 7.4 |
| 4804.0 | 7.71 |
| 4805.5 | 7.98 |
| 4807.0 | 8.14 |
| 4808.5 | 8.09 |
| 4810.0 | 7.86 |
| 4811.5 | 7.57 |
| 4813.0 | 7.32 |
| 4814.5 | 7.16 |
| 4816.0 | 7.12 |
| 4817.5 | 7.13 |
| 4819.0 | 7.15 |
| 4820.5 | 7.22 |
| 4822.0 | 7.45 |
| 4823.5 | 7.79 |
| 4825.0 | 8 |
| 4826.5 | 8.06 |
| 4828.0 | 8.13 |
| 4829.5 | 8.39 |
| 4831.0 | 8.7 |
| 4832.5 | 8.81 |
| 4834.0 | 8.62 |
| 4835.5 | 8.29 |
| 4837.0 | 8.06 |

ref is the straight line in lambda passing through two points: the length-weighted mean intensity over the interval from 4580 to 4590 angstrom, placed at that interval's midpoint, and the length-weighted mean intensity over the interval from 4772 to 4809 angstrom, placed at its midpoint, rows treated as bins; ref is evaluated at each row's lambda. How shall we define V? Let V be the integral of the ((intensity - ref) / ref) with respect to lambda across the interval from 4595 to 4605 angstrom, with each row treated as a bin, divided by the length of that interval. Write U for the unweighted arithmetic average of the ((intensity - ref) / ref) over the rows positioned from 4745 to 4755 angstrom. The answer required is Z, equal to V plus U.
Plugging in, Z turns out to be -0.30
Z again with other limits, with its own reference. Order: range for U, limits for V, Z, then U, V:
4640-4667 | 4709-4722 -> -0.74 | -0.35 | -0.383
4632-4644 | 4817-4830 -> 0.56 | -0.32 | 0.874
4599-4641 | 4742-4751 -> -0.49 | -0.27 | -0.223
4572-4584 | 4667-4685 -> -0.39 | -0.02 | -0.370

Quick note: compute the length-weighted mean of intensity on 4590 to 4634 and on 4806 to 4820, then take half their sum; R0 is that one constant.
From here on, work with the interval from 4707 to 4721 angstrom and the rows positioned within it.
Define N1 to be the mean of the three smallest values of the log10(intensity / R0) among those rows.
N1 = -0.19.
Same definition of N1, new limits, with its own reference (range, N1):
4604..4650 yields -0.01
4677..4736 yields -0.21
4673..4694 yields -0.12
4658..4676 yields -0.07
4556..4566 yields 0.13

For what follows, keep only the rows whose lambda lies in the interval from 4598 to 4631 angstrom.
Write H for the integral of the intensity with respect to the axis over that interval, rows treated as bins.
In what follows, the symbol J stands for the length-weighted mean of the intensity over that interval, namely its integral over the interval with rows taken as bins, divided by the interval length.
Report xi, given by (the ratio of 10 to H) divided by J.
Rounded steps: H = 596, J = 18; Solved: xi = 0.001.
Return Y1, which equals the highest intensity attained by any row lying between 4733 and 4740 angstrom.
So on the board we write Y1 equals 8.32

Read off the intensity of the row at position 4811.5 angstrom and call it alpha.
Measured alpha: 7.57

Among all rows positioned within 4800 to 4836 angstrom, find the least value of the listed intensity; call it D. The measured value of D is 7.02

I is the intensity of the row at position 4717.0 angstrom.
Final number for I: 8.98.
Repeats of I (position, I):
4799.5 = 6.67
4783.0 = 7.61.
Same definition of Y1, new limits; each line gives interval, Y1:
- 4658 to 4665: 12.6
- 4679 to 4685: 11.3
